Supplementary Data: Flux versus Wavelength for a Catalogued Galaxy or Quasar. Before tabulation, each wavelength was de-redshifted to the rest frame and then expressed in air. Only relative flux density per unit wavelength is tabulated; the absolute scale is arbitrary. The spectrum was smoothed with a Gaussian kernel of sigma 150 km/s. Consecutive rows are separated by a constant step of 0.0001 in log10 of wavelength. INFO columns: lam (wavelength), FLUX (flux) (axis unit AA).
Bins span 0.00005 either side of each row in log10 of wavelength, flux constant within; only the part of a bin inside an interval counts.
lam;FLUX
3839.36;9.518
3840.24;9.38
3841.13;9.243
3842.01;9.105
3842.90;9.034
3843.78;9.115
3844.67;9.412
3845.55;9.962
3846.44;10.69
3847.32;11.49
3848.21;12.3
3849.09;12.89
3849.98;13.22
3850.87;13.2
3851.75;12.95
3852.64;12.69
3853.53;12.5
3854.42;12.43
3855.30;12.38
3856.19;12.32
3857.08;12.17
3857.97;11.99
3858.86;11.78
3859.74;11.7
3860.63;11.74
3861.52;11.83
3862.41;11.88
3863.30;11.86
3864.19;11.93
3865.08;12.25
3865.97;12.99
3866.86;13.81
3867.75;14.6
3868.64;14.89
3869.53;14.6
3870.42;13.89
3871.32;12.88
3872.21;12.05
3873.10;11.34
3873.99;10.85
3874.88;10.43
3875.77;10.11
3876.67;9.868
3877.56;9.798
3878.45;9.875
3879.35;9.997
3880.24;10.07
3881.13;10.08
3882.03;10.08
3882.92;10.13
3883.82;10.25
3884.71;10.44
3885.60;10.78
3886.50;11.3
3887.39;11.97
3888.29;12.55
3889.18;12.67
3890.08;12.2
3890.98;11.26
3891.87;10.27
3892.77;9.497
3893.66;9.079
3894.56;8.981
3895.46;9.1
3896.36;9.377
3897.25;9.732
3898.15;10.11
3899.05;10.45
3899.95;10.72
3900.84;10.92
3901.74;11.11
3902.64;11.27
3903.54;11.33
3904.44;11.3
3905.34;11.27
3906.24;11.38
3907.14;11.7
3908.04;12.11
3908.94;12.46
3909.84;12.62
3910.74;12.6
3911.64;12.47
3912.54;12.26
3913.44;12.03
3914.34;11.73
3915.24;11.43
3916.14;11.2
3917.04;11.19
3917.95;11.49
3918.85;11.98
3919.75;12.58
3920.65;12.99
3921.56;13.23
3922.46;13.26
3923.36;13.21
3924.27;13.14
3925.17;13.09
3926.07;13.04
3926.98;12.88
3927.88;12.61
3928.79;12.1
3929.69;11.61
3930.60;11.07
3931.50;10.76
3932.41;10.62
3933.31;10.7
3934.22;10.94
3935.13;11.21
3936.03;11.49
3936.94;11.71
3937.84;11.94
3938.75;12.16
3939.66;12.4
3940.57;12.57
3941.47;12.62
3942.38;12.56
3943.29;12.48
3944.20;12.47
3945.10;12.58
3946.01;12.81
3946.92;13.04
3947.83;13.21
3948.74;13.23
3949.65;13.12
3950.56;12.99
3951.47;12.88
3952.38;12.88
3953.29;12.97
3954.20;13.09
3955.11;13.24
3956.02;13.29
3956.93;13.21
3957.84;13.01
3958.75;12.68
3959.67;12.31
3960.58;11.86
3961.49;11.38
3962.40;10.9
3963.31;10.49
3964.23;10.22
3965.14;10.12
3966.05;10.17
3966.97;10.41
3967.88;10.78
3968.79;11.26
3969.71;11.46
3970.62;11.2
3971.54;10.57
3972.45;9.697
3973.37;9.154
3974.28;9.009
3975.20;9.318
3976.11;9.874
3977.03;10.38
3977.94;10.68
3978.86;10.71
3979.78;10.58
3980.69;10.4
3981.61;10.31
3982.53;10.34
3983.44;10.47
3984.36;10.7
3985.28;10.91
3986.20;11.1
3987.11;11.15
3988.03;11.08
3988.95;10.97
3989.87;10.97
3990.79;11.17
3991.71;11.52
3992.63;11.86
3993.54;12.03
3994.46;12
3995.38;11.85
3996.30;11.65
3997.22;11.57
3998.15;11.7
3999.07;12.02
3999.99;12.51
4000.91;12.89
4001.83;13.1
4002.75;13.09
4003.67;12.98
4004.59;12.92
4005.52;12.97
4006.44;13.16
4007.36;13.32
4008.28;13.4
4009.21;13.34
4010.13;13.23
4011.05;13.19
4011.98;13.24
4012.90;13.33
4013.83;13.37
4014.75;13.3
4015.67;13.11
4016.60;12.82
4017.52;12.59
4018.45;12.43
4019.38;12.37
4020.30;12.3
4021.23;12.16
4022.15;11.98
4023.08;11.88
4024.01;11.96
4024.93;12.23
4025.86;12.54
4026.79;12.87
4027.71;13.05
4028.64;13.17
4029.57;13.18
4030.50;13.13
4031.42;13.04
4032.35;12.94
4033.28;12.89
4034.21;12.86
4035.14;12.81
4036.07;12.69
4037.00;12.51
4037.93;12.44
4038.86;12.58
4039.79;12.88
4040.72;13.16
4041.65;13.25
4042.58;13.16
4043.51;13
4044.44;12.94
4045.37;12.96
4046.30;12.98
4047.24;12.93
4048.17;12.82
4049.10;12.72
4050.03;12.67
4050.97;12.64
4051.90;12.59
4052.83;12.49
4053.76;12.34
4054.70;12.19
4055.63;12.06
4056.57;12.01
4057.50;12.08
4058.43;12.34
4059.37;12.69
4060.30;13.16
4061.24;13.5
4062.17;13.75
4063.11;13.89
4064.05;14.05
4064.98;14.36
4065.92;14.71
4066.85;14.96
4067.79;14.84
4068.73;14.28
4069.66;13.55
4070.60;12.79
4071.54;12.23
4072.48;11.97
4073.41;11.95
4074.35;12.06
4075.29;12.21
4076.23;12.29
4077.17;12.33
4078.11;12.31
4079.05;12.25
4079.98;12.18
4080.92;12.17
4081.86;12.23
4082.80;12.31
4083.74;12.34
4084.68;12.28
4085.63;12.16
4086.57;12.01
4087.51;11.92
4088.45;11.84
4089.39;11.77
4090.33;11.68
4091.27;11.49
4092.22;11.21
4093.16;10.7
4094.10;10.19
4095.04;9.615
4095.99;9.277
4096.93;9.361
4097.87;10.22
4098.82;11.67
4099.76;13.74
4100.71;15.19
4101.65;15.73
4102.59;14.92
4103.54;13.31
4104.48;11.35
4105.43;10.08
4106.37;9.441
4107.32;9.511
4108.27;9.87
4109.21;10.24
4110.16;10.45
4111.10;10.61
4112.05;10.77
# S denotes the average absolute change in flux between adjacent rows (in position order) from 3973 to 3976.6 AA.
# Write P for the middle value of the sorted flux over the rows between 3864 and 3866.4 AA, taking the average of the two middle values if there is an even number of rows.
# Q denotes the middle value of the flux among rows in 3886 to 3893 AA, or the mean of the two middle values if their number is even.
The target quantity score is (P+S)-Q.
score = 1.0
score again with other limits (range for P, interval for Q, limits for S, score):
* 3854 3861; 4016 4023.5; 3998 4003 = 0.0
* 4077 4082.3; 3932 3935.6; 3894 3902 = 1.7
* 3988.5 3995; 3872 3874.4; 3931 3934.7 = 0.3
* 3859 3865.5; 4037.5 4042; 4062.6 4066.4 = -0.7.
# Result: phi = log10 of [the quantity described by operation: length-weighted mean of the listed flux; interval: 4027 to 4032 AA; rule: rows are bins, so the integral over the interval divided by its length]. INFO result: 1.12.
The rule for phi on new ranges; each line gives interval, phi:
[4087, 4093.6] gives 1.06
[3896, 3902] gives 1.01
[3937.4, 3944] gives 1.09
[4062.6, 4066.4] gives 1.15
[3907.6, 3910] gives 1.09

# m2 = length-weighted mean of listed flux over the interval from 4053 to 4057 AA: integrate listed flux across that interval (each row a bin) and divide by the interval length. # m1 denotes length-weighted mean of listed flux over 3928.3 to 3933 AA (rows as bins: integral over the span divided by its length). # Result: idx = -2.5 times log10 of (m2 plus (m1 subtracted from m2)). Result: -2.8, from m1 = 11.2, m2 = 12.2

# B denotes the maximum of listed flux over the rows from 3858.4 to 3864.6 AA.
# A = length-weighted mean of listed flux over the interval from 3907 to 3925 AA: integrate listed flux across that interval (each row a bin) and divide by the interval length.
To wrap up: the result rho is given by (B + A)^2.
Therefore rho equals 588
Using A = 12.3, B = 11.93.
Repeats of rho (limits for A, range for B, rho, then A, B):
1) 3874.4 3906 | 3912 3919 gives 519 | 10.5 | 12.26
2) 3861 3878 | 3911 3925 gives 648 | 12.2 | 13.26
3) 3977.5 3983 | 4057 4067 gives 648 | 10.5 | 14.96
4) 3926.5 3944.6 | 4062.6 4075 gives 718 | 11.8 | 14.96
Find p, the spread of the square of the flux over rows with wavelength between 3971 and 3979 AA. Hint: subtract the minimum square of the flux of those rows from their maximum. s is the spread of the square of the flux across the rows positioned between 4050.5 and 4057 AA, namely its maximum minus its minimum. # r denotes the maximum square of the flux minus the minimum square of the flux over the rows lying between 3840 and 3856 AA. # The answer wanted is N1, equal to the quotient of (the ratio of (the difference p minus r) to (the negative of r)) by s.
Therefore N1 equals 0.041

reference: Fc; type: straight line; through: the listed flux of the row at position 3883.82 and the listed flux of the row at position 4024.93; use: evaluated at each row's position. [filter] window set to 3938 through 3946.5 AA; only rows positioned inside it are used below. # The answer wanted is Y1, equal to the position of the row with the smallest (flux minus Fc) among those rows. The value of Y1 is 3938.75 AA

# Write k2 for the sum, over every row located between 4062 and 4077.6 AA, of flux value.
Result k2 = 226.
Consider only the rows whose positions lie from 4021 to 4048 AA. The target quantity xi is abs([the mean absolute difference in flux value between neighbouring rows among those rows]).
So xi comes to 0.13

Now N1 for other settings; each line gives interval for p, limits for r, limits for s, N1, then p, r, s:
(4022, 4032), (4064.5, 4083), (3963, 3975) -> 0.012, 33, 81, 50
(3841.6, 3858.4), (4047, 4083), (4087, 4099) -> -0.003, 93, 81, 56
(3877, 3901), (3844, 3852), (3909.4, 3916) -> 0.003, 80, 86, 29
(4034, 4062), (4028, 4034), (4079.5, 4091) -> -0.254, 38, 8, 16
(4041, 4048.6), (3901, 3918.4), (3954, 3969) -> 0.009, 11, 36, 74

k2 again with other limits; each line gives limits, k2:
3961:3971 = 118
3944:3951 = 103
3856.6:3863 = 83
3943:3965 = 300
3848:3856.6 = 127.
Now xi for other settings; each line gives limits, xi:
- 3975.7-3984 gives 0.17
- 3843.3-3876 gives 0.38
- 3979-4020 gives 0.15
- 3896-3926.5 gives 0.21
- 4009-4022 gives 0.12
